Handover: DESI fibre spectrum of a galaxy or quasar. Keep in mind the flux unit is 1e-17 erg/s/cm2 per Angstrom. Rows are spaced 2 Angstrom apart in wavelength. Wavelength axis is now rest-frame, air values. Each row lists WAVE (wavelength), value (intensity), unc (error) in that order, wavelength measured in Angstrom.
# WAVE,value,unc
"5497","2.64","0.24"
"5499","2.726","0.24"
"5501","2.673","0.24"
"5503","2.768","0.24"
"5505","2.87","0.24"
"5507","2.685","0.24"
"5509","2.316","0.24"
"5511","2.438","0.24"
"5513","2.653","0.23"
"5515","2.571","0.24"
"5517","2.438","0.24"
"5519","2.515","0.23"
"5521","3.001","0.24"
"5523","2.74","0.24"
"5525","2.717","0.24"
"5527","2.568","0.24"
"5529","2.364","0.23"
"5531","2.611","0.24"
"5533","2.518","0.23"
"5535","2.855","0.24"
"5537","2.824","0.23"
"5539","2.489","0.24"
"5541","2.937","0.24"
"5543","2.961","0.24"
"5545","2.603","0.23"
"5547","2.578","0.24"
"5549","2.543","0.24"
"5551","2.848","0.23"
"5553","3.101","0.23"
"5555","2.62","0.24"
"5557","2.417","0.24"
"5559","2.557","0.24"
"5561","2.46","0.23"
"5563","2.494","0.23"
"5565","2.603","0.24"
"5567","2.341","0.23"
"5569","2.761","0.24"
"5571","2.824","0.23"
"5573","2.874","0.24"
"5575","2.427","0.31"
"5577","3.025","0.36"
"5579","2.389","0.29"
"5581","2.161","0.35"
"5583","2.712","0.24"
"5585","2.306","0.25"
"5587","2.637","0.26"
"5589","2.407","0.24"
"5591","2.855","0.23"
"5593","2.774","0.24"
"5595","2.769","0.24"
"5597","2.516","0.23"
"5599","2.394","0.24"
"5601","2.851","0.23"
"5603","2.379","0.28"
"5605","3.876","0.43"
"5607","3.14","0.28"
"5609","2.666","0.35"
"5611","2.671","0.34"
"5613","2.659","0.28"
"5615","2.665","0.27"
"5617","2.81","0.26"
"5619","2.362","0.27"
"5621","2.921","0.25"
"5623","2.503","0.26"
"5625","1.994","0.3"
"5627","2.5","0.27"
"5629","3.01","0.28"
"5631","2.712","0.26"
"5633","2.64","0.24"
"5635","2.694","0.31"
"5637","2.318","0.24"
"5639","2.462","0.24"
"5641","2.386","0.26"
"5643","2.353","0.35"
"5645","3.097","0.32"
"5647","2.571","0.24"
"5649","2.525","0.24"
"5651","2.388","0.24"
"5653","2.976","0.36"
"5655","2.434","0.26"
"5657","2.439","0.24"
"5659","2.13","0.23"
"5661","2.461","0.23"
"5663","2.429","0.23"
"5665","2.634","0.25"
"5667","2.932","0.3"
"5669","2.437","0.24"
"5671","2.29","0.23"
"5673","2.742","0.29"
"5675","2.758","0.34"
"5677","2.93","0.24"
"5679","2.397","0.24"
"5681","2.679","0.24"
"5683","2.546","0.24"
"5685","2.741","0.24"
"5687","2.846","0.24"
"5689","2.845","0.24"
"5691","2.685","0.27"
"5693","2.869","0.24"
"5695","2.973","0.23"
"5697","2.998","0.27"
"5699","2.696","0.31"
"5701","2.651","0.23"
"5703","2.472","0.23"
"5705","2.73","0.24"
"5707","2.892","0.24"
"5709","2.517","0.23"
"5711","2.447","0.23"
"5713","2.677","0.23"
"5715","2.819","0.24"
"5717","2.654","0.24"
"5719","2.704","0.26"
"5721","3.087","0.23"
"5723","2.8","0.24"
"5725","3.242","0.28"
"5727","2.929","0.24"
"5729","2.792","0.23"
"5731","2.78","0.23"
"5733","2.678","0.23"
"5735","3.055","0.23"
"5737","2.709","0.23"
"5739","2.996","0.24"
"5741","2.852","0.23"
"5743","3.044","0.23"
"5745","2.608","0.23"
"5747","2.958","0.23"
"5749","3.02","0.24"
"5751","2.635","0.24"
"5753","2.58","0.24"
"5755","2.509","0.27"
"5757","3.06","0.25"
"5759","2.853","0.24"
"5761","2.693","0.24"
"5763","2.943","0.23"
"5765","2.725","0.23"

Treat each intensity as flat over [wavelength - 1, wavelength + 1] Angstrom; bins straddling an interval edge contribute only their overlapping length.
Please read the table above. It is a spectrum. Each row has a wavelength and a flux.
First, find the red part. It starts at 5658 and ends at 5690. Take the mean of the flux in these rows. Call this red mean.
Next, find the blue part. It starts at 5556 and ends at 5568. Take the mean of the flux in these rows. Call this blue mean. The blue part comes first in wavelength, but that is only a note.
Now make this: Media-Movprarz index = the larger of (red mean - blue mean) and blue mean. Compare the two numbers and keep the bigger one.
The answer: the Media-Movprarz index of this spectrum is 2.48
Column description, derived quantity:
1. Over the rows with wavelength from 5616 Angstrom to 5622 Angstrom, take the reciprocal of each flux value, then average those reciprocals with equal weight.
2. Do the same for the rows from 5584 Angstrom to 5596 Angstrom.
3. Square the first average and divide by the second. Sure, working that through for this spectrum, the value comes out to 0.365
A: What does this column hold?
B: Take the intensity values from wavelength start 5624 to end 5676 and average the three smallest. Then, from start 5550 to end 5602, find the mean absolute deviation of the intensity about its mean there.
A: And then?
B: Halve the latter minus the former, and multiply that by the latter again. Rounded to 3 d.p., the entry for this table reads -0.193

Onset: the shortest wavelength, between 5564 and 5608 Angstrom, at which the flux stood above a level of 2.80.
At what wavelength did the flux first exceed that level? 5571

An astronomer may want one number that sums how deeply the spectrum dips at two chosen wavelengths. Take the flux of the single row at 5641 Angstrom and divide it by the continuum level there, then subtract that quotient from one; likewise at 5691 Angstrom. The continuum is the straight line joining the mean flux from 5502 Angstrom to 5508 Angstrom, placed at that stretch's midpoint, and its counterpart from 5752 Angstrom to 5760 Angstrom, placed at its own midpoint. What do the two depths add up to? 0.16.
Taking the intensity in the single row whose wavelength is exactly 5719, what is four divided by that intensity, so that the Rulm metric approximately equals 1.48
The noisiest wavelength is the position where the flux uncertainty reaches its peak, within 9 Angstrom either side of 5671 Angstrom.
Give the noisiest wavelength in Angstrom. 5675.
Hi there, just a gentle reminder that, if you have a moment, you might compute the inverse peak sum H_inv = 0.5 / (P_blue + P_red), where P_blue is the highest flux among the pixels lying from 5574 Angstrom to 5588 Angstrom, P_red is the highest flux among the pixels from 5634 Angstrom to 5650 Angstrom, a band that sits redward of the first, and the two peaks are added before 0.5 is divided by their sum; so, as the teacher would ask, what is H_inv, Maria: 0.0817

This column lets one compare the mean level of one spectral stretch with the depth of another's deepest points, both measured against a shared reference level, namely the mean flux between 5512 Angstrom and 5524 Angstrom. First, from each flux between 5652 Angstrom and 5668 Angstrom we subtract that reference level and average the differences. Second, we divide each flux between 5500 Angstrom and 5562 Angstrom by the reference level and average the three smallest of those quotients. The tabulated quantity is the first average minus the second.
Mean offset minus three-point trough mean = -0.99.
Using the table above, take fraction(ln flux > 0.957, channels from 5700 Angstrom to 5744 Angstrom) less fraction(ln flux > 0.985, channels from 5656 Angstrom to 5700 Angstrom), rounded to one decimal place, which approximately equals 0.3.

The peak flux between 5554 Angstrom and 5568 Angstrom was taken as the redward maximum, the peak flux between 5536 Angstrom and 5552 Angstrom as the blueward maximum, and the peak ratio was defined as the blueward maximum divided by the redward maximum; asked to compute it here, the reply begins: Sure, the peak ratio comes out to 1.13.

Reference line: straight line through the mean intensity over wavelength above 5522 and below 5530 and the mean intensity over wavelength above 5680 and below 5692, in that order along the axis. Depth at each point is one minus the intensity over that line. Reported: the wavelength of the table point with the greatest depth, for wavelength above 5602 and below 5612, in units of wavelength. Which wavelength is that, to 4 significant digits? 5603 Angstrom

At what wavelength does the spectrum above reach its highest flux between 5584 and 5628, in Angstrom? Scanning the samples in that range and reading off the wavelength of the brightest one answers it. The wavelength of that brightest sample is 5605 Angstrom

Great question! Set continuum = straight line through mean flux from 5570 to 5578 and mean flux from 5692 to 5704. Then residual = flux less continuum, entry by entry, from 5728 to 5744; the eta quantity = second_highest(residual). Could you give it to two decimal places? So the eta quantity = 0.27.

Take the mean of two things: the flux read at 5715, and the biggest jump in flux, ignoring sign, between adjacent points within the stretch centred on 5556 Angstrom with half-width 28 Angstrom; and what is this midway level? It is 1.73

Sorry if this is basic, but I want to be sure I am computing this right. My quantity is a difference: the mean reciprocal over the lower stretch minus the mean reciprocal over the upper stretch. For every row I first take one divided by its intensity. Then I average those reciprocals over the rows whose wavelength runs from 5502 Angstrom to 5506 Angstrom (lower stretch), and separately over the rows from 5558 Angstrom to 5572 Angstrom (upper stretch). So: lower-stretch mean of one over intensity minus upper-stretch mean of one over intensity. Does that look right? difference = -0.03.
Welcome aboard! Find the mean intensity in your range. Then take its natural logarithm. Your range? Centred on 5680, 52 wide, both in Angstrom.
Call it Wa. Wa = 0.97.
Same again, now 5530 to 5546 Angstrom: 1.00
